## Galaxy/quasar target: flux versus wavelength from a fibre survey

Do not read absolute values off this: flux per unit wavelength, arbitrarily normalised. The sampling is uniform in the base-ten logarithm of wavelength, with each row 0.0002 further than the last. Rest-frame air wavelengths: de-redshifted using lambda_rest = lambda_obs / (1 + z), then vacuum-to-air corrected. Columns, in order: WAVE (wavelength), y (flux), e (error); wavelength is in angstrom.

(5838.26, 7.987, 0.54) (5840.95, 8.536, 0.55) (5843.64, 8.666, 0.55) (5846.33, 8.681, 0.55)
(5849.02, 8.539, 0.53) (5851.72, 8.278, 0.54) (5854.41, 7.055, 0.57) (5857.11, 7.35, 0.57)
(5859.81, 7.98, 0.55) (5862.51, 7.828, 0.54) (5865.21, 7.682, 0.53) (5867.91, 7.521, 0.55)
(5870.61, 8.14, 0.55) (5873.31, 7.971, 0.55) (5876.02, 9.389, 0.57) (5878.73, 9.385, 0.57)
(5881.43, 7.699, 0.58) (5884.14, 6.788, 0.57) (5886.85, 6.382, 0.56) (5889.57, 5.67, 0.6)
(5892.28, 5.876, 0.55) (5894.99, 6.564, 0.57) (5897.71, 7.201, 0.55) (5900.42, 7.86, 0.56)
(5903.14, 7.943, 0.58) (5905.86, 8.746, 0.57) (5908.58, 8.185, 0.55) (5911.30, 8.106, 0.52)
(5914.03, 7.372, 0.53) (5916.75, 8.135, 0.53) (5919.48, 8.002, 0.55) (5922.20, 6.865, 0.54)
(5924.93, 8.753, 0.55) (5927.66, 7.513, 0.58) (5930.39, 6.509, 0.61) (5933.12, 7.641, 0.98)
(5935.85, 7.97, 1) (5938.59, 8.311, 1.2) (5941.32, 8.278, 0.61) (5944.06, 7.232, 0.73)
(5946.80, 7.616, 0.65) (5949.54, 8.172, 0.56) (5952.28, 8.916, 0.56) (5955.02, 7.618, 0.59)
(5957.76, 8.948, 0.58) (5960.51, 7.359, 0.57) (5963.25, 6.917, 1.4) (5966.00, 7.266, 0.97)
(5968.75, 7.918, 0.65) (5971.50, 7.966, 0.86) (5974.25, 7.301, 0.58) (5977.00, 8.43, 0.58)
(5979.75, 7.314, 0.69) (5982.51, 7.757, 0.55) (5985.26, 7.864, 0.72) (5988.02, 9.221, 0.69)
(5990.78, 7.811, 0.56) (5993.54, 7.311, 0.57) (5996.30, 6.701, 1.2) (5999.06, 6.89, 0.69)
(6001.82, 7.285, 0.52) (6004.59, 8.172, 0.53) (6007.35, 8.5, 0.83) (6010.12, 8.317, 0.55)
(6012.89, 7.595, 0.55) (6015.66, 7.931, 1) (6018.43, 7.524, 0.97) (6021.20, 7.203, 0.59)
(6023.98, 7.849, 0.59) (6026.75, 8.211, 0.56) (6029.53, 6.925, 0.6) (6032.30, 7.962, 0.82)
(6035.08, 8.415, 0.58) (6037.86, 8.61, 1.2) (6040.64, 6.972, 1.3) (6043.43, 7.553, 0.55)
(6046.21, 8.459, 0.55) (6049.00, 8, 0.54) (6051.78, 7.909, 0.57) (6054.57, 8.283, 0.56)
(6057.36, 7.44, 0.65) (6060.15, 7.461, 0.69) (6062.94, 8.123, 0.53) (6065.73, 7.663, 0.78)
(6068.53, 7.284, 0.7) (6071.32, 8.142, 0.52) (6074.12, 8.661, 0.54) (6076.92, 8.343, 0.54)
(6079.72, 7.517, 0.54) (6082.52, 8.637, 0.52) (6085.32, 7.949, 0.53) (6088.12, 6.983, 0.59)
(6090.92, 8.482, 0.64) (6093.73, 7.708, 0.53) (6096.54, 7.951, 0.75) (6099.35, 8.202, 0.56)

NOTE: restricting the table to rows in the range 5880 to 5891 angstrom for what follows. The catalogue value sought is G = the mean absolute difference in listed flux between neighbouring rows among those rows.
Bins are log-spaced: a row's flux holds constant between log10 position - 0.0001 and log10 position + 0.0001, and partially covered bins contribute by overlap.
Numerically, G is 0.68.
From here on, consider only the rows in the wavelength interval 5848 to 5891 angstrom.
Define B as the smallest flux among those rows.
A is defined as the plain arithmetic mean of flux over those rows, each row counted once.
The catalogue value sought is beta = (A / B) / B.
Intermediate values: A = 7.73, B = 5.67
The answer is 0.24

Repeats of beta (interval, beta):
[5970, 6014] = 0.17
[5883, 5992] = 0.24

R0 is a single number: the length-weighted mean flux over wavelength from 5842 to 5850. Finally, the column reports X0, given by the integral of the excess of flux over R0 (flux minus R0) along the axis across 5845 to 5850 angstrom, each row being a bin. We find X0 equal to -0.1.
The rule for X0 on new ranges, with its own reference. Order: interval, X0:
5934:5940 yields -3.2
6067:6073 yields -5.3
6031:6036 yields -2.3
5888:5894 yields -16.8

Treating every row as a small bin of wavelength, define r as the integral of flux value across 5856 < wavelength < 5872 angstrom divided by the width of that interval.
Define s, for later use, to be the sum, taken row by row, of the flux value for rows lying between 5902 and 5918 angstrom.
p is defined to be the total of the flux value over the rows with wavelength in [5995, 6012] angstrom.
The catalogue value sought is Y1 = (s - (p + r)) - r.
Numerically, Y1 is -13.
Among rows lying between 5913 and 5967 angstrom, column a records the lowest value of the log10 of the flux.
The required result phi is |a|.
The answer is 0.81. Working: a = 0.81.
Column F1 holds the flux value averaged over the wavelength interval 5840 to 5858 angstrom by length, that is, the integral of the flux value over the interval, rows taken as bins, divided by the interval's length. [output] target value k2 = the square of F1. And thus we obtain 67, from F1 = 8.17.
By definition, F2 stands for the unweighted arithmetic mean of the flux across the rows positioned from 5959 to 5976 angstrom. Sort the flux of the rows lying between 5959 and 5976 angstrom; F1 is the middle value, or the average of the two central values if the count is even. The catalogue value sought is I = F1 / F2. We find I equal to 0.98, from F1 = 7.33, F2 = 7.45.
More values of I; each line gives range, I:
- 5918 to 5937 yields 1.00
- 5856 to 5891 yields 1.00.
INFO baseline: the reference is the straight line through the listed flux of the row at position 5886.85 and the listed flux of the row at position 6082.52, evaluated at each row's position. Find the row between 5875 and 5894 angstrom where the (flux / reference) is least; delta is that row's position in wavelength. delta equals 5889.57 angstrom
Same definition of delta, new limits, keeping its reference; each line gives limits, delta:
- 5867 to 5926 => 5889.57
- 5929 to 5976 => 5930.39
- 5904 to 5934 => 5930.39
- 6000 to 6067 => 6040.64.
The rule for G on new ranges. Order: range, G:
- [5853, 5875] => 0.31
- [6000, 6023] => 0.45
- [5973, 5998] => 0.83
